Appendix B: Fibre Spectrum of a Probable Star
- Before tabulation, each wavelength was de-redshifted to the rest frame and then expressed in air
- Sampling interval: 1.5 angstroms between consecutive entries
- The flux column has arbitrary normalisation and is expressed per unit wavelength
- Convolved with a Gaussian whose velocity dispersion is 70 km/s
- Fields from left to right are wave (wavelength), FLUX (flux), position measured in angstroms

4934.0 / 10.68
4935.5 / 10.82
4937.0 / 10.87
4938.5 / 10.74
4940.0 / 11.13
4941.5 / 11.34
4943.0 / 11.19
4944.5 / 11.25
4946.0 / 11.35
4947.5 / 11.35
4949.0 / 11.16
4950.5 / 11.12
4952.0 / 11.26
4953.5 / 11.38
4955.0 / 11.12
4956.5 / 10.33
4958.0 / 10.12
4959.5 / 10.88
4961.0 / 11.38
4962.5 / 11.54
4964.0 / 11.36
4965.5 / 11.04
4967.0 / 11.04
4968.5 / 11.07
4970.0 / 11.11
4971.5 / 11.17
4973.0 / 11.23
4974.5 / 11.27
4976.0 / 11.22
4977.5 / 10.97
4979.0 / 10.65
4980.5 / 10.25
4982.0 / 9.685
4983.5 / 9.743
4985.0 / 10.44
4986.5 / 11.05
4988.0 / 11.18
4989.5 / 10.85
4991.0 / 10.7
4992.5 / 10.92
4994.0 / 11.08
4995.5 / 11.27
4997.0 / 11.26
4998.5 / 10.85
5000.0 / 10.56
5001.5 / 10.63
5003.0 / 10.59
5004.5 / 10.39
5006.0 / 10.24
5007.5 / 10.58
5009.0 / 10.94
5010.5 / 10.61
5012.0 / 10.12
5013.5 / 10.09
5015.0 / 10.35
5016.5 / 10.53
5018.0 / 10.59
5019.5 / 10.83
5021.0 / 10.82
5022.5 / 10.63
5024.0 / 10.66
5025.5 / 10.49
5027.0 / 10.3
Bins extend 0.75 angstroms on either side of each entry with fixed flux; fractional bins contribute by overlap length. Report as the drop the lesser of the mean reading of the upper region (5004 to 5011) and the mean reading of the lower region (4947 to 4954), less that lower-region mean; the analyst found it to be -0.7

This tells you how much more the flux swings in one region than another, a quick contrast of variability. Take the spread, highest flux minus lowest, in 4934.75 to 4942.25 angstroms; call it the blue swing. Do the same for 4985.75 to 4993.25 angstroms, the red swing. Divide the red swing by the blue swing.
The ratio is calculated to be 0.8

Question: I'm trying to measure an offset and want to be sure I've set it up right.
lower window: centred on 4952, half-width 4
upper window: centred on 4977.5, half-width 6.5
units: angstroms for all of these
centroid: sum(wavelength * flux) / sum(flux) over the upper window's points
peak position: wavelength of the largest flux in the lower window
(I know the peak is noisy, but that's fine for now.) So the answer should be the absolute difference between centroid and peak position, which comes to 23.8 angstroms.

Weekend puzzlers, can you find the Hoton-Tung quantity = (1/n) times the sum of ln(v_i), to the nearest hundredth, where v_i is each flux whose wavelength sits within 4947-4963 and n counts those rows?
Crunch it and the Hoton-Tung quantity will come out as 2.40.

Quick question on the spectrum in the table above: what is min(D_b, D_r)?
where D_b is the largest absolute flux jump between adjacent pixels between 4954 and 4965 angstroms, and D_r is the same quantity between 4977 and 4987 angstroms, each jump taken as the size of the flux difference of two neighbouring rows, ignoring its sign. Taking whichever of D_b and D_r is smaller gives 0.70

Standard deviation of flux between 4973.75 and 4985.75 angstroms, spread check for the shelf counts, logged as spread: 0.6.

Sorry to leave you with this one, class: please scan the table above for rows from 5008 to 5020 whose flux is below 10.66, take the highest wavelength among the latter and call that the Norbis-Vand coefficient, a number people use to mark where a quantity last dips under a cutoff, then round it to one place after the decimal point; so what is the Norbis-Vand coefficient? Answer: 5018.0 angstroms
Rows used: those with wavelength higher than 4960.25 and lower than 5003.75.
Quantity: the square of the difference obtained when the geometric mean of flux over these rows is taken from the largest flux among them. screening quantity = 0.42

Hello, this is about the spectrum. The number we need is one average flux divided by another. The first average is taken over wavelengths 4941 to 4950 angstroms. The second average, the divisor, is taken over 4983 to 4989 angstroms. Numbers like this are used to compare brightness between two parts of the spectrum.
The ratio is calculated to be 1.06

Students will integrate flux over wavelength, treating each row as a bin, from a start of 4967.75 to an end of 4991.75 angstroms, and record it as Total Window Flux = 259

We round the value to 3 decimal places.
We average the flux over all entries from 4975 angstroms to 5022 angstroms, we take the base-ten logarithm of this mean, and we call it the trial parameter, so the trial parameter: 1.027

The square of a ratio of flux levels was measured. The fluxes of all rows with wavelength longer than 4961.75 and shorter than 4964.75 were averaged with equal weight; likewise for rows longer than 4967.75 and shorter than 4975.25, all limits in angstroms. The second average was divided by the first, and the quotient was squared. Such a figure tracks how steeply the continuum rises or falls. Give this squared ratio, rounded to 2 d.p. 0.95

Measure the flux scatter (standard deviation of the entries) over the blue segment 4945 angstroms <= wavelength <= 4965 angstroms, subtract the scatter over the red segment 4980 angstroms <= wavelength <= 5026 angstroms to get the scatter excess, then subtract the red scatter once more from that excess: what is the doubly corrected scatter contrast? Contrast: -0.36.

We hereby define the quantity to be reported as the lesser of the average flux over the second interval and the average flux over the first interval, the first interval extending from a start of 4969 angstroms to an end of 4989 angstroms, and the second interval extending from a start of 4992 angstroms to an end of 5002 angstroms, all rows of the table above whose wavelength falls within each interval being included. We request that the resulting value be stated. 10.77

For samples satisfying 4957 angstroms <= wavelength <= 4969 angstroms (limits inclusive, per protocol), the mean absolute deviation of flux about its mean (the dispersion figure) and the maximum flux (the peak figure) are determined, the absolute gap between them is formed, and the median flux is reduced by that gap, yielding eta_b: -0.20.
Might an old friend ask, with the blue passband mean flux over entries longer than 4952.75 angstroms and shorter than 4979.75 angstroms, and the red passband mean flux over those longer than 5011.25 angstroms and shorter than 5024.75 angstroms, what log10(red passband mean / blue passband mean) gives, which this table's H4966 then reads -0.022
